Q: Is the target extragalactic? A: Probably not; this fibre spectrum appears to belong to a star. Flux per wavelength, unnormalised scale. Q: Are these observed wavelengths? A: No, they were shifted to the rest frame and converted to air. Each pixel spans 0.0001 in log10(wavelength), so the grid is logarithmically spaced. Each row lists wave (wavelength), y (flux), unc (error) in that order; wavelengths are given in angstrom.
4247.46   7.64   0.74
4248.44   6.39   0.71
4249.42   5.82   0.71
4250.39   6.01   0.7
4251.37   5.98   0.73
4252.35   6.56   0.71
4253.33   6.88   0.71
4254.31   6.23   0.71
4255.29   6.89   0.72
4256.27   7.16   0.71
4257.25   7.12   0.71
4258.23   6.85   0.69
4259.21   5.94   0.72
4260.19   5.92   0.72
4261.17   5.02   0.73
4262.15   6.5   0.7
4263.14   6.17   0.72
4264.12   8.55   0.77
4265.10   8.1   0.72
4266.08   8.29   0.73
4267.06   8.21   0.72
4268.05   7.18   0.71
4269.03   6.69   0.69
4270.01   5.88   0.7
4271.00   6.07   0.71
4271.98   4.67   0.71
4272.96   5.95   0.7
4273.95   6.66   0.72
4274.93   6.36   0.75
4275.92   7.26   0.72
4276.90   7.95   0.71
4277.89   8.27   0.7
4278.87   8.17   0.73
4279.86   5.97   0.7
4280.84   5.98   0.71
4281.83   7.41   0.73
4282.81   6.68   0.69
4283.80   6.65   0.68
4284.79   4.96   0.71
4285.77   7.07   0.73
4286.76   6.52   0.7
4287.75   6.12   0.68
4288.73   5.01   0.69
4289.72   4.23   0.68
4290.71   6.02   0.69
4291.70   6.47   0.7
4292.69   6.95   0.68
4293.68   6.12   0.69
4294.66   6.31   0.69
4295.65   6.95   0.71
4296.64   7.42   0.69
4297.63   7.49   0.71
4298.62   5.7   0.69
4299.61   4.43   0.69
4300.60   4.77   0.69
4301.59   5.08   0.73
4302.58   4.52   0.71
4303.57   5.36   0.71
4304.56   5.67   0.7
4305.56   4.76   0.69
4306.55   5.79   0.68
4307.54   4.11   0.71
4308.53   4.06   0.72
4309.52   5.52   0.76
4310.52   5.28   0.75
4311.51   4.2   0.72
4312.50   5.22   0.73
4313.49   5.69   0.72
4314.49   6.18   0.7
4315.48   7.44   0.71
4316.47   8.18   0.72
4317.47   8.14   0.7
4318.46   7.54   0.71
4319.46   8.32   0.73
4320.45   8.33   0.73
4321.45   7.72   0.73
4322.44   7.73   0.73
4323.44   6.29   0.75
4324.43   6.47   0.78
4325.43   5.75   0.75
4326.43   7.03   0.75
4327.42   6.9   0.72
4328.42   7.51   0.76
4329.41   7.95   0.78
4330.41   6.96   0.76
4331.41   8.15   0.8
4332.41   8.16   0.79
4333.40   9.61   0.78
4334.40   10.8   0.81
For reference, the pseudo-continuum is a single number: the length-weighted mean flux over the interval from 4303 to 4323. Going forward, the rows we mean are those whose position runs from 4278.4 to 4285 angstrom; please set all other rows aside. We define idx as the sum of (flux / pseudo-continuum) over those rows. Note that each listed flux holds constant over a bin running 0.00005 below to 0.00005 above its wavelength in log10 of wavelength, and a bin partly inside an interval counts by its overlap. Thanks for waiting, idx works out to 7.3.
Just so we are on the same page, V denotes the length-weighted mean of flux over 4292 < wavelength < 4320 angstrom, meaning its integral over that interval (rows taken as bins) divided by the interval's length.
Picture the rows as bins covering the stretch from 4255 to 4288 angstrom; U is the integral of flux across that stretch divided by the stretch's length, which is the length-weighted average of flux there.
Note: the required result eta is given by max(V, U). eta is 6.7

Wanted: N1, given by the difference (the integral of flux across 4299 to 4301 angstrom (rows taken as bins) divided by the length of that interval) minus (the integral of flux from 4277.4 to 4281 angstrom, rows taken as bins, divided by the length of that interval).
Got -2.6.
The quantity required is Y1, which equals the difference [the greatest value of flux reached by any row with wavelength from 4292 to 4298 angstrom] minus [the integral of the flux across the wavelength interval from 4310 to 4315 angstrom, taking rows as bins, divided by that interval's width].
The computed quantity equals 2.2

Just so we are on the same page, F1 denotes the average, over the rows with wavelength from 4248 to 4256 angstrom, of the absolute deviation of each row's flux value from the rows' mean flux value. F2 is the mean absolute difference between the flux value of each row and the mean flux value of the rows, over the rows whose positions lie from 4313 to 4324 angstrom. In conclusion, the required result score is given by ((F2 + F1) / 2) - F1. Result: 0.20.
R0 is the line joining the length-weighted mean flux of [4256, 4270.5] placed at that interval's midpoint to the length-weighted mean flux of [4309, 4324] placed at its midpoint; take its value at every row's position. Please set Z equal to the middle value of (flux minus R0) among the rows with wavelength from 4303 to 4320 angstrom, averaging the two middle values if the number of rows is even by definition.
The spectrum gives -1.1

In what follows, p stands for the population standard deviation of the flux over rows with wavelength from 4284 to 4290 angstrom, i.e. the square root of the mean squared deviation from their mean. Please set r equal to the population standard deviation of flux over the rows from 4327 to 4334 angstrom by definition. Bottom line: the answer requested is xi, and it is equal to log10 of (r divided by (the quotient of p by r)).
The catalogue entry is -0.13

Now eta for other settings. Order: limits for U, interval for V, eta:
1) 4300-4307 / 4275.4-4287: 6.9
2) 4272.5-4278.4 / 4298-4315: 7.1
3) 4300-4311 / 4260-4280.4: 6.9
